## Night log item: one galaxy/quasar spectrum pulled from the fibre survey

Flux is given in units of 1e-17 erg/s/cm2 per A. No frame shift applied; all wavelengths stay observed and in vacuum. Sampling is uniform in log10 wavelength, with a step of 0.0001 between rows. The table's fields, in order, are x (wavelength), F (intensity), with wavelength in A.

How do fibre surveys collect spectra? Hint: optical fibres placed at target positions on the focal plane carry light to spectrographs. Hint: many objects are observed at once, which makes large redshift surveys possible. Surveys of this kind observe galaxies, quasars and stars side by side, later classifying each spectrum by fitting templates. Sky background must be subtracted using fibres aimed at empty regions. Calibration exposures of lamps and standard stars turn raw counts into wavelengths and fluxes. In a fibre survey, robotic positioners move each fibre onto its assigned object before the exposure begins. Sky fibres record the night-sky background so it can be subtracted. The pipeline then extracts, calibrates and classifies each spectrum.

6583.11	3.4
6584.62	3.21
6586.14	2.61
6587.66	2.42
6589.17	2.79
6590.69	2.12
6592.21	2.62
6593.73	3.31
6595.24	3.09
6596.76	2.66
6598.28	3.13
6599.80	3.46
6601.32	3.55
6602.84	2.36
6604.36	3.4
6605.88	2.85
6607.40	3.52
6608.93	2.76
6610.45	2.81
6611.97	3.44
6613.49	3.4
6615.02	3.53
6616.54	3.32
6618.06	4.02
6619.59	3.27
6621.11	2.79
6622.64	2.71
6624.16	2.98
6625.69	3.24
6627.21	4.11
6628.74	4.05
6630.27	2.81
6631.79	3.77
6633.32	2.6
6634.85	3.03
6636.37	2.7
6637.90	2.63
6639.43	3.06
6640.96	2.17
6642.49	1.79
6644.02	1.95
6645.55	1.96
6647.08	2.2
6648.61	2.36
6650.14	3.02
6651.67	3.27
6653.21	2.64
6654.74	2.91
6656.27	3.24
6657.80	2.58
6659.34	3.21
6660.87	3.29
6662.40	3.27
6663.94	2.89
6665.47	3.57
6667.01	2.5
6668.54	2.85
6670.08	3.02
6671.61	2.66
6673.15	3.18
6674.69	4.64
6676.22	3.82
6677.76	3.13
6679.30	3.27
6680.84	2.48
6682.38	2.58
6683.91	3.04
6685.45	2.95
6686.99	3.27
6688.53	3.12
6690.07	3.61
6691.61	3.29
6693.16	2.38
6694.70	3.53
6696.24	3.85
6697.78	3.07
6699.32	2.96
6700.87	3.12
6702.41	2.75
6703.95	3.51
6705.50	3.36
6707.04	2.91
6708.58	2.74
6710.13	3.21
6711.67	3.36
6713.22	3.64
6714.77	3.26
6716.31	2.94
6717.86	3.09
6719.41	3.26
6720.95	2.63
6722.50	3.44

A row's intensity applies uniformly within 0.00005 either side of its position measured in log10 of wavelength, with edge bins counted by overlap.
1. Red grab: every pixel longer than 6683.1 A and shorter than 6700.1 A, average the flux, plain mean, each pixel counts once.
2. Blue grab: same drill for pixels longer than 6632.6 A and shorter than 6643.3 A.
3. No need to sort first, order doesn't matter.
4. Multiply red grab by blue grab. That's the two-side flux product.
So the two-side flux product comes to 8.2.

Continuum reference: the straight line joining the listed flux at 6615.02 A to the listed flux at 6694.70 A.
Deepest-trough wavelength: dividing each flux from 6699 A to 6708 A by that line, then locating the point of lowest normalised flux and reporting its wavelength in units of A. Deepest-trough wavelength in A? 6702.41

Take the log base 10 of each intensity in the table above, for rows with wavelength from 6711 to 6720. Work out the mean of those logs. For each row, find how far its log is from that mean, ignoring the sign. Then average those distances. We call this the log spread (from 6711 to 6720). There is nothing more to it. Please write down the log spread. 0.022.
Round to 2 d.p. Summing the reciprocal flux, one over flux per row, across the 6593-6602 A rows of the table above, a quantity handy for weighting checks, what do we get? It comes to 1.89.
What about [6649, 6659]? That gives 2.06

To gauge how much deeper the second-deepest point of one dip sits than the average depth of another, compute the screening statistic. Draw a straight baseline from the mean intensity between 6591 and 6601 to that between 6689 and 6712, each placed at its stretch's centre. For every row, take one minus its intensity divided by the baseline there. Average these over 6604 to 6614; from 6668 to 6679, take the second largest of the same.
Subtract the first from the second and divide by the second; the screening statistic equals 1.4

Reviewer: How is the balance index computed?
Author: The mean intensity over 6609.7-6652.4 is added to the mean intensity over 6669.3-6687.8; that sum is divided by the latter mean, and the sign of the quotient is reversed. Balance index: -1.93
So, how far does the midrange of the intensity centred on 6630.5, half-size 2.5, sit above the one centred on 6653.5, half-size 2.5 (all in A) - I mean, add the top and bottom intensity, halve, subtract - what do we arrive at 0.5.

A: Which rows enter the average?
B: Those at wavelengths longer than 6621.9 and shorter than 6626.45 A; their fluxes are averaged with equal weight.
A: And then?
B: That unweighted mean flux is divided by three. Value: 0.99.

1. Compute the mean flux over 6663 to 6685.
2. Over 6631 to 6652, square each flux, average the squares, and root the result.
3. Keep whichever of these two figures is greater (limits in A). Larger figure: 3.12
